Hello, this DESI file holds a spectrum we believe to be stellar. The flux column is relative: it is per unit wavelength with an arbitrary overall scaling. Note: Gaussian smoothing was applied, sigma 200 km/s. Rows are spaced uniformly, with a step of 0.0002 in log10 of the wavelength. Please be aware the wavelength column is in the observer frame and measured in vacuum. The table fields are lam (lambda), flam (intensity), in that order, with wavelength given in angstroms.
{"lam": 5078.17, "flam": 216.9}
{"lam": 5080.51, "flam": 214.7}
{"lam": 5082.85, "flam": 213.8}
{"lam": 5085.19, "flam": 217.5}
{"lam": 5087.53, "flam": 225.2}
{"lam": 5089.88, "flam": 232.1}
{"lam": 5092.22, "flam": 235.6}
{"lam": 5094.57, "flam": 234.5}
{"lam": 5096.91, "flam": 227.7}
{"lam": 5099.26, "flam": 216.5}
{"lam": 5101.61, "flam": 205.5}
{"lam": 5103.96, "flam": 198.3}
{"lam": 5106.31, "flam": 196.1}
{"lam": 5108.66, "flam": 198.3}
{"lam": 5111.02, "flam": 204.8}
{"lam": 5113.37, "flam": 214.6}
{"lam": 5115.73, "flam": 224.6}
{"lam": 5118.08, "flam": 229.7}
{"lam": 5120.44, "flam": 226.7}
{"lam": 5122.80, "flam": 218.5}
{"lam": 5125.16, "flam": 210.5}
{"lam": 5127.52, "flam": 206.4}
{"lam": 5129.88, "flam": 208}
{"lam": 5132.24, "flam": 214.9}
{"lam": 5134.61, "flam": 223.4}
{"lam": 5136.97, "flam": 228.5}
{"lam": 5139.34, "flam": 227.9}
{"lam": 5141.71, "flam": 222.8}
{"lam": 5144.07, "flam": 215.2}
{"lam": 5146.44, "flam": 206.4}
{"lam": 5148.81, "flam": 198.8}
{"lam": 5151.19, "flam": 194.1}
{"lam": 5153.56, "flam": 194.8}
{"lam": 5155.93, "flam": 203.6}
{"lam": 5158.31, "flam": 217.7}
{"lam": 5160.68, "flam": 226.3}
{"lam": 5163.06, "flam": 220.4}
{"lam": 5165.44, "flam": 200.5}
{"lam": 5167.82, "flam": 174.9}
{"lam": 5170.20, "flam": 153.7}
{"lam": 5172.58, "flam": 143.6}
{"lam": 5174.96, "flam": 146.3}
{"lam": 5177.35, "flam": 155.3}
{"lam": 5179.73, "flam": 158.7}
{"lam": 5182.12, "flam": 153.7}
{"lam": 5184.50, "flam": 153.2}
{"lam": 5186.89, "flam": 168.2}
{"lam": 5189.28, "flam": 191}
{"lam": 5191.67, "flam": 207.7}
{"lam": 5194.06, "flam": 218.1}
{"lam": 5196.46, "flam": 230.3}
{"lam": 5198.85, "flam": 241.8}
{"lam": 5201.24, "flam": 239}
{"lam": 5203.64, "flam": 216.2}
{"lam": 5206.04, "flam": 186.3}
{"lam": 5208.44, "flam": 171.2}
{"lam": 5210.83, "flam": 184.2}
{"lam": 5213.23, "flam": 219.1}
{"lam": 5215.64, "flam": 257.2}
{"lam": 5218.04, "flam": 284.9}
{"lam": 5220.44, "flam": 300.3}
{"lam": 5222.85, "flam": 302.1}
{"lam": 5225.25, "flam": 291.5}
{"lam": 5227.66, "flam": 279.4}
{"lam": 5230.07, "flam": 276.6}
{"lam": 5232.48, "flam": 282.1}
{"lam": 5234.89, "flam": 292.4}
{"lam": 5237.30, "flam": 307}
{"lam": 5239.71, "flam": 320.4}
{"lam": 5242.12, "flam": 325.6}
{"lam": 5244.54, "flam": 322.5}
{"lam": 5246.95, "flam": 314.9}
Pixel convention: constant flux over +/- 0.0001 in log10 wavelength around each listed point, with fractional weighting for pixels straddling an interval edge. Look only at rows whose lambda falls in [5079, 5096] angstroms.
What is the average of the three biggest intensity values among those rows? 234.1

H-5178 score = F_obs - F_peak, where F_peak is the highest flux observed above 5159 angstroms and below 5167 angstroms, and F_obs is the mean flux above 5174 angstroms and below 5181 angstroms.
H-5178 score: -73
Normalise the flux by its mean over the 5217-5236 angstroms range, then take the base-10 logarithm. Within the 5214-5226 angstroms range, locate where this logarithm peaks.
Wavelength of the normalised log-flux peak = 5222.85 angstroms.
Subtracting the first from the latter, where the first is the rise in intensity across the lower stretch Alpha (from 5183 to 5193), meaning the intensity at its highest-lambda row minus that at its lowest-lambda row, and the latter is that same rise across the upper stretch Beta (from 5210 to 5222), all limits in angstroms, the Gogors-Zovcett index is 62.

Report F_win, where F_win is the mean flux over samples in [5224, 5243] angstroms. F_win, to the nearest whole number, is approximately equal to 297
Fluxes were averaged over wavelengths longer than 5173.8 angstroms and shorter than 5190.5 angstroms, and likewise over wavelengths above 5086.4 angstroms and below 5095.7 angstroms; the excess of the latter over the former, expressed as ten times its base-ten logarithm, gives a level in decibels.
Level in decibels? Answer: 18.5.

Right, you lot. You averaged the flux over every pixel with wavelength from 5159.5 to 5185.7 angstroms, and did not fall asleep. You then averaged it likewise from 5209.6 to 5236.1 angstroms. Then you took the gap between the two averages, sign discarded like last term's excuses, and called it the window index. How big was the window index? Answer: 98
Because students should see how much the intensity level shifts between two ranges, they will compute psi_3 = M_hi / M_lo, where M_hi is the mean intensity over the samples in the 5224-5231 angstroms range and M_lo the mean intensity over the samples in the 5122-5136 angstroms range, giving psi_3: 1.32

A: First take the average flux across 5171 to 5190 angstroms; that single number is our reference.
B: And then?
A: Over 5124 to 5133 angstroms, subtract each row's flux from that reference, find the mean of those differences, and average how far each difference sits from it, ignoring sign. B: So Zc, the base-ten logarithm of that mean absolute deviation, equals 0.44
